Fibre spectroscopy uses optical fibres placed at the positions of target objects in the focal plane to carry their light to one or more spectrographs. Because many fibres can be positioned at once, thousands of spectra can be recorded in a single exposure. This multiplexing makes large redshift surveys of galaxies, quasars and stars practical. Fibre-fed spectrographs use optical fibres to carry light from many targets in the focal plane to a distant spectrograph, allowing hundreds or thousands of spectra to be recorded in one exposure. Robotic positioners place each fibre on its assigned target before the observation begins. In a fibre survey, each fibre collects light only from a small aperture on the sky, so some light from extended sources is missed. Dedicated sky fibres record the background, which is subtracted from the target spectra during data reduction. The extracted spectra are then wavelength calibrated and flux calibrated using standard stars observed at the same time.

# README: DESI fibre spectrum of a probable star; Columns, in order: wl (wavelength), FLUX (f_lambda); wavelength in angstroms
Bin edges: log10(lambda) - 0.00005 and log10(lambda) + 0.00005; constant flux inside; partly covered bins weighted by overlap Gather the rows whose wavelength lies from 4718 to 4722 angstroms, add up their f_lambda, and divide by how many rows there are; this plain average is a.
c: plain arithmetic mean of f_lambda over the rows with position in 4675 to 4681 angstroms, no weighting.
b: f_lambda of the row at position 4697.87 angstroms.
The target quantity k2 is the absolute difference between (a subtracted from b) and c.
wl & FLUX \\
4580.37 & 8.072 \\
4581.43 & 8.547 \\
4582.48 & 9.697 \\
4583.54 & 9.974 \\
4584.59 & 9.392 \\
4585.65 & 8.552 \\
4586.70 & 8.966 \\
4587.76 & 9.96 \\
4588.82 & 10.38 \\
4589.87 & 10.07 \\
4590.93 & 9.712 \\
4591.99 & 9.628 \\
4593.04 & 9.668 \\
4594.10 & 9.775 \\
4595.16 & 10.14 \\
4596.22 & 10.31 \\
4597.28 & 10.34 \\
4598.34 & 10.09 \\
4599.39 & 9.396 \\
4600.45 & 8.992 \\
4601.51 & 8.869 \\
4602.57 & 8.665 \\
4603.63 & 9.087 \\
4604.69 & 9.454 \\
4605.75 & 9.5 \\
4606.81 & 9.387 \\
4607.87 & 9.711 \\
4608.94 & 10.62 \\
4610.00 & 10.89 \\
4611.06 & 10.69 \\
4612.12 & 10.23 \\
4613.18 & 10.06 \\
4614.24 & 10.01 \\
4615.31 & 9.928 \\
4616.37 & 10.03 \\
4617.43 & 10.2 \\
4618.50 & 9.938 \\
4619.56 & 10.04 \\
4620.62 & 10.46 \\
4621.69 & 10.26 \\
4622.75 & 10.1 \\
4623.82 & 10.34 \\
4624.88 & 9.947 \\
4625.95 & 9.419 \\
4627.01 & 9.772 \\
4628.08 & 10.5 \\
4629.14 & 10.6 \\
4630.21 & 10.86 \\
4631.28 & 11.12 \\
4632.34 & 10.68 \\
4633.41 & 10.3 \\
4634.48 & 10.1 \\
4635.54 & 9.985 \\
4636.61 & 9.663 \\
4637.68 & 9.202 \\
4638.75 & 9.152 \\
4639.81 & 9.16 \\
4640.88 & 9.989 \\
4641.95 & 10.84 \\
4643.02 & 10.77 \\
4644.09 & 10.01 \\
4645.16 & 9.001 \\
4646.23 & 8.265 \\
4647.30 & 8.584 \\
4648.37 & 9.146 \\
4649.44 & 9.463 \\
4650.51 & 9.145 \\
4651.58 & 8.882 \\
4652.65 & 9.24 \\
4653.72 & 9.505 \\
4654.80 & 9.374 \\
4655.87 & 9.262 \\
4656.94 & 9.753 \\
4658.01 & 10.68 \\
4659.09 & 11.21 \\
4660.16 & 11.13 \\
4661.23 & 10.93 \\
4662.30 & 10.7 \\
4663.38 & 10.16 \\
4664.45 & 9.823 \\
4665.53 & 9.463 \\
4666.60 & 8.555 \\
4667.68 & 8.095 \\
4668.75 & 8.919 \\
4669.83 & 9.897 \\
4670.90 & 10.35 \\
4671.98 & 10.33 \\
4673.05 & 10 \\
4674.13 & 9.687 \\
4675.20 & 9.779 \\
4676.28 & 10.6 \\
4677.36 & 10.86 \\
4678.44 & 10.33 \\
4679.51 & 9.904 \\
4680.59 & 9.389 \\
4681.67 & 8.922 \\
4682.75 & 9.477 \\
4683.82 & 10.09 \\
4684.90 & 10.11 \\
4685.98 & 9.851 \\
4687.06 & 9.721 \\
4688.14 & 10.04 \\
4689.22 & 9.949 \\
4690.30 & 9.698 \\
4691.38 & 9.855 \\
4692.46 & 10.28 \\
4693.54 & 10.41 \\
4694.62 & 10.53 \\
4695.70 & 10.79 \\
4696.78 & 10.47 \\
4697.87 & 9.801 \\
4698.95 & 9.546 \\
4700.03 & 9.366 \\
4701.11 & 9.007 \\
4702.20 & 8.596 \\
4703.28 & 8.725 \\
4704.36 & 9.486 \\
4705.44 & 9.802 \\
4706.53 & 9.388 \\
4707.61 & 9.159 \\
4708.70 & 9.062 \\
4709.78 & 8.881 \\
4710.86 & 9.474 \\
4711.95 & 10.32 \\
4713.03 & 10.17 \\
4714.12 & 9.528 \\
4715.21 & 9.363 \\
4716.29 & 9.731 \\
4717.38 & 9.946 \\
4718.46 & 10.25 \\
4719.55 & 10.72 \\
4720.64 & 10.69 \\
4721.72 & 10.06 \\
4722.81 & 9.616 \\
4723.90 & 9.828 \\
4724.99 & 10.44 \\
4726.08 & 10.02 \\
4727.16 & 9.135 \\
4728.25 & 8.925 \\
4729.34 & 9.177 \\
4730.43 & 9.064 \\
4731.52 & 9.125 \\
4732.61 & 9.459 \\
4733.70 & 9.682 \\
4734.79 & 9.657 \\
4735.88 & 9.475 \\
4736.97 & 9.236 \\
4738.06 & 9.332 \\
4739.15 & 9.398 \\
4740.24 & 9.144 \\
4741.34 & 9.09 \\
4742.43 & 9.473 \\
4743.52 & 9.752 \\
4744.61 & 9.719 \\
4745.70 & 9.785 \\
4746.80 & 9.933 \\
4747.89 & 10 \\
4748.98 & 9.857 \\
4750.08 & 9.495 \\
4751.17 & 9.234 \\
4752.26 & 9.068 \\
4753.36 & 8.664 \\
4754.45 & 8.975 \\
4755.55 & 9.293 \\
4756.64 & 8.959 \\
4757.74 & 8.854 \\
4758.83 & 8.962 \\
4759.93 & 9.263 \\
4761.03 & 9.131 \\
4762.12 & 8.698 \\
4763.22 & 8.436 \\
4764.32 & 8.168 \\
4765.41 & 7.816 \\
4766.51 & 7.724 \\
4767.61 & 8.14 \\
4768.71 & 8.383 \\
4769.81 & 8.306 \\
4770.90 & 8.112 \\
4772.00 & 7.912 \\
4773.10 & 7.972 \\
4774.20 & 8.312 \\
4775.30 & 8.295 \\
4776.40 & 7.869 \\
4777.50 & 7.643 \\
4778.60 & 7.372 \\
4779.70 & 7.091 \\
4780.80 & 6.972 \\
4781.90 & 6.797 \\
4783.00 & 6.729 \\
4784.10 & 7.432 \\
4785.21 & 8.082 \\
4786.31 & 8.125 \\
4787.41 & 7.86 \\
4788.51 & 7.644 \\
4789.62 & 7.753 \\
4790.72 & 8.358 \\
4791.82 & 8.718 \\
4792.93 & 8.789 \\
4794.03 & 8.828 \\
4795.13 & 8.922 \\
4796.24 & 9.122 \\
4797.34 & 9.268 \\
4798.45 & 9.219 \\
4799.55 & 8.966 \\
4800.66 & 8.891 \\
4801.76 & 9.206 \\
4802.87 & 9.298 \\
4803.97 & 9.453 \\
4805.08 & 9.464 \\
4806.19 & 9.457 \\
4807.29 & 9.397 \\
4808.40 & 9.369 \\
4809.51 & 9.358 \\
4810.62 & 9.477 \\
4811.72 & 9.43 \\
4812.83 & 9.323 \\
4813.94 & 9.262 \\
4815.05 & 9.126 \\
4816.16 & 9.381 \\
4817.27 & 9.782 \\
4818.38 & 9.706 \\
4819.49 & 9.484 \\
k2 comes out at 10.8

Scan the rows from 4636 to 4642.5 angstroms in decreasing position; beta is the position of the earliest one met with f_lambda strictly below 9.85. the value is 4639.81 angstroms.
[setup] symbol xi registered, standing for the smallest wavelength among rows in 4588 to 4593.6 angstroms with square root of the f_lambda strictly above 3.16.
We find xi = 4588.82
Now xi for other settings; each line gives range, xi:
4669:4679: 4670.90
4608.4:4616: 4608.94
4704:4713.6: 4711.95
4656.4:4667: 4658.01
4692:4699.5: 4692.46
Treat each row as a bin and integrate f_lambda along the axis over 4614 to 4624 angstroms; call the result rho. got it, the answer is 101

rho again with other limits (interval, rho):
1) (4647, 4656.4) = 86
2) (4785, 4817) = 287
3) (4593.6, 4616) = 220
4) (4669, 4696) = 270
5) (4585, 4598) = 127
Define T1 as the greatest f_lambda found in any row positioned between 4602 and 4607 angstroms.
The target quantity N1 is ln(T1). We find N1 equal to 2.25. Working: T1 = 9.5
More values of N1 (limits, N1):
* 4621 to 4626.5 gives 2.34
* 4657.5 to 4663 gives 2.42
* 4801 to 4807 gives 2.25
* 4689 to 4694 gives 2.34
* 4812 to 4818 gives 2.28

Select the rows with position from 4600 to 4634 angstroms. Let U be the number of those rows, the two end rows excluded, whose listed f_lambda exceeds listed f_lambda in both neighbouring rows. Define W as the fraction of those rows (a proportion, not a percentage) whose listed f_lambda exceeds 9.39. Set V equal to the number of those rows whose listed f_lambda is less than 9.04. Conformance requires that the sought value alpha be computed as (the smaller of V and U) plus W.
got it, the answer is 3.8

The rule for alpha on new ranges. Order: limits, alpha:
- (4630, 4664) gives 4.6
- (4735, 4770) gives 6.3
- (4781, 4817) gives 4.2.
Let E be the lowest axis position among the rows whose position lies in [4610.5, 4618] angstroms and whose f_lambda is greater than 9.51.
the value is 4611.06 angstroms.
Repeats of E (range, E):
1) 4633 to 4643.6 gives 4633.41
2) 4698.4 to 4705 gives 4698.95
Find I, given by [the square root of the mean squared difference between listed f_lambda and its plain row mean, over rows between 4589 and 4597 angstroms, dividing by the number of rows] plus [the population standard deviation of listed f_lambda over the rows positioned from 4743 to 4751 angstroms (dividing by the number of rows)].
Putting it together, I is 0.40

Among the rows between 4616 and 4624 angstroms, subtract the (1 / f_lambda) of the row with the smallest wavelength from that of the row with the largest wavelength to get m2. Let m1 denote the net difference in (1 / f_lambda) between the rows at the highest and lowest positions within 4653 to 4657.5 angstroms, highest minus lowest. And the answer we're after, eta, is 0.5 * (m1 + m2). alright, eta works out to -0.0028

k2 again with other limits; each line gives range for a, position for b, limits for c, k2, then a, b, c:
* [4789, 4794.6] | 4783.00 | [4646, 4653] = 10.7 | 8.5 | 6.729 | 9.0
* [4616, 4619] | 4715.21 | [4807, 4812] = 10.1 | 10.1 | 9.363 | 9.4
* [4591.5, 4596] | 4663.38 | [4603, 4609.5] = 9.3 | 9.8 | 10.16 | 9.6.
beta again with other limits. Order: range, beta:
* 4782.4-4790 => 4789.62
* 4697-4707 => 4706.53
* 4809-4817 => 4816.16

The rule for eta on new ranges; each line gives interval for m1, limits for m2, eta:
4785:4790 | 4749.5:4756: 0.0038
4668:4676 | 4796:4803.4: -0.0060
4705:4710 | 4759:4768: 0.0127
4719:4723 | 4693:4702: 0.0128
